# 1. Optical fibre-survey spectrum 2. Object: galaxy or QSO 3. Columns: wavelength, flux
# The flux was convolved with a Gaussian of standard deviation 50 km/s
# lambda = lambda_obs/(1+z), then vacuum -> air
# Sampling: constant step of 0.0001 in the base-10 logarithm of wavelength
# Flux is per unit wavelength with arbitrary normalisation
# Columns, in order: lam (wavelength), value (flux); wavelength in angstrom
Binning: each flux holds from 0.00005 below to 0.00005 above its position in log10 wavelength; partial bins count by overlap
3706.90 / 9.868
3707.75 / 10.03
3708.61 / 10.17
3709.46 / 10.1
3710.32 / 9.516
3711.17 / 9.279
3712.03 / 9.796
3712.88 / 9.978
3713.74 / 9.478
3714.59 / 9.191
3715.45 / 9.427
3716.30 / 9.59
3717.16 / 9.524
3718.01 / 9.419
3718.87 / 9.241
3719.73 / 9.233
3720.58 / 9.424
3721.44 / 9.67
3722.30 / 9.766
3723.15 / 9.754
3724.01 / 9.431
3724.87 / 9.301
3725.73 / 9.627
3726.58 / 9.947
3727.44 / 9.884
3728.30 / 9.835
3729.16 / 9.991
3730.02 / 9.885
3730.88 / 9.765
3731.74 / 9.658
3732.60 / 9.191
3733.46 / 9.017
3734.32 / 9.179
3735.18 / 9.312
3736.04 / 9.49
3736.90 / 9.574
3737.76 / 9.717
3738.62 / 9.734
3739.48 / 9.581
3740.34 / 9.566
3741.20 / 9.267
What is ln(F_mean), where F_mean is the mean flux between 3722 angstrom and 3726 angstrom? 2.26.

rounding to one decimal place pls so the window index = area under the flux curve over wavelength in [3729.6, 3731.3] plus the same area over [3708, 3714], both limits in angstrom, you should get 75.3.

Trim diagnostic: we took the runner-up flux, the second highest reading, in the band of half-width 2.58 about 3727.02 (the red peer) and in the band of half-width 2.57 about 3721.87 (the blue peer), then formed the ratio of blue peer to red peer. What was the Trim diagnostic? 0.98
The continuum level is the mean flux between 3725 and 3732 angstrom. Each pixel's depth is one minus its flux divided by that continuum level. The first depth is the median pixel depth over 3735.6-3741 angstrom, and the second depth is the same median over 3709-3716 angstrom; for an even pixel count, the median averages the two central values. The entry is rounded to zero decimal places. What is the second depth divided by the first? 1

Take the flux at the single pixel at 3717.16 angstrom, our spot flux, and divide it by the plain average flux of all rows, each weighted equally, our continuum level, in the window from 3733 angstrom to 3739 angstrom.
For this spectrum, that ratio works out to 1.01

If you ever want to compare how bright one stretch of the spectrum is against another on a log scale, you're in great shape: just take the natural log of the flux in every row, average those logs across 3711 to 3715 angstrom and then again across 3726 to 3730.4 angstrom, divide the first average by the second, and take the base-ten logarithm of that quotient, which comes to -0.007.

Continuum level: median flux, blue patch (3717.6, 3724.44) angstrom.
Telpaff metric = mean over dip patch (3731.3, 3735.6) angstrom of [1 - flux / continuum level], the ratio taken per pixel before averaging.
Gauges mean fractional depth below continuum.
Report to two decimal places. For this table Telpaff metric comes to 0.02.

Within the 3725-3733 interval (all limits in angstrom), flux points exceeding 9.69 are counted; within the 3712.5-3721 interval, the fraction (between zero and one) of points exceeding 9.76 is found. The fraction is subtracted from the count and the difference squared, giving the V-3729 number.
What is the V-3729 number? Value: 35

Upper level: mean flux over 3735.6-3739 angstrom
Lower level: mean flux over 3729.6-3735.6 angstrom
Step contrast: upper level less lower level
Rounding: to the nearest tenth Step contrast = 0.2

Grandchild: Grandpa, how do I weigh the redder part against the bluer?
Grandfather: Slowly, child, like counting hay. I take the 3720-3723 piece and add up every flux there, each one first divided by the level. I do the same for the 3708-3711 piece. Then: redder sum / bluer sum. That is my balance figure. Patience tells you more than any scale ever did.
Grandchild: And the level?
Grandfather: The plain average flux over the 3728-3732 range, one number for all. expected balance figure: 0.97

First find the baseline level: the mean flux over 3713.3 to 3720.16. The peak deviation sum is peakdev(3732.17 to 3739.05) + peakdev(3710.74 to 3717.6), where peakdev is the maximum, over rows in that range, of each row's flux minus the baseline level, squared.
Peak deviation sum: 0.5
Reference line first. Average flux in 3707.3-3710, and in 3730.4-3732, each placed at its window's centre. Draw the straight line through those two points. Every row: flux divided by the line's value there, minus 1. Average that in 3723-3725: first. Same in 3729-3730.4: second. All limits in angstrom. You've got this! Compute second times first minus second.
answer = -0.021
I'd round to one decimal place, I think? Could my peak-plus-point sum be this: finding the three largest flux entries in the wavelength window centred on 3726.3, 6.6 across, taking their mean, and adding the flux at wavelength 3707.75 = 20.0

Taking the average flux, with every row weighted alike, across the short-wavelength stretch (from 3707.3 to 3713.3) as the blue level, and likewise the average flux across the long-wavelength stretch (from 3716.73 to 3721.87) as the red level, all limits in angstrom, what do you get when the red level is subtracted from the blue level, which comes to 0.42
